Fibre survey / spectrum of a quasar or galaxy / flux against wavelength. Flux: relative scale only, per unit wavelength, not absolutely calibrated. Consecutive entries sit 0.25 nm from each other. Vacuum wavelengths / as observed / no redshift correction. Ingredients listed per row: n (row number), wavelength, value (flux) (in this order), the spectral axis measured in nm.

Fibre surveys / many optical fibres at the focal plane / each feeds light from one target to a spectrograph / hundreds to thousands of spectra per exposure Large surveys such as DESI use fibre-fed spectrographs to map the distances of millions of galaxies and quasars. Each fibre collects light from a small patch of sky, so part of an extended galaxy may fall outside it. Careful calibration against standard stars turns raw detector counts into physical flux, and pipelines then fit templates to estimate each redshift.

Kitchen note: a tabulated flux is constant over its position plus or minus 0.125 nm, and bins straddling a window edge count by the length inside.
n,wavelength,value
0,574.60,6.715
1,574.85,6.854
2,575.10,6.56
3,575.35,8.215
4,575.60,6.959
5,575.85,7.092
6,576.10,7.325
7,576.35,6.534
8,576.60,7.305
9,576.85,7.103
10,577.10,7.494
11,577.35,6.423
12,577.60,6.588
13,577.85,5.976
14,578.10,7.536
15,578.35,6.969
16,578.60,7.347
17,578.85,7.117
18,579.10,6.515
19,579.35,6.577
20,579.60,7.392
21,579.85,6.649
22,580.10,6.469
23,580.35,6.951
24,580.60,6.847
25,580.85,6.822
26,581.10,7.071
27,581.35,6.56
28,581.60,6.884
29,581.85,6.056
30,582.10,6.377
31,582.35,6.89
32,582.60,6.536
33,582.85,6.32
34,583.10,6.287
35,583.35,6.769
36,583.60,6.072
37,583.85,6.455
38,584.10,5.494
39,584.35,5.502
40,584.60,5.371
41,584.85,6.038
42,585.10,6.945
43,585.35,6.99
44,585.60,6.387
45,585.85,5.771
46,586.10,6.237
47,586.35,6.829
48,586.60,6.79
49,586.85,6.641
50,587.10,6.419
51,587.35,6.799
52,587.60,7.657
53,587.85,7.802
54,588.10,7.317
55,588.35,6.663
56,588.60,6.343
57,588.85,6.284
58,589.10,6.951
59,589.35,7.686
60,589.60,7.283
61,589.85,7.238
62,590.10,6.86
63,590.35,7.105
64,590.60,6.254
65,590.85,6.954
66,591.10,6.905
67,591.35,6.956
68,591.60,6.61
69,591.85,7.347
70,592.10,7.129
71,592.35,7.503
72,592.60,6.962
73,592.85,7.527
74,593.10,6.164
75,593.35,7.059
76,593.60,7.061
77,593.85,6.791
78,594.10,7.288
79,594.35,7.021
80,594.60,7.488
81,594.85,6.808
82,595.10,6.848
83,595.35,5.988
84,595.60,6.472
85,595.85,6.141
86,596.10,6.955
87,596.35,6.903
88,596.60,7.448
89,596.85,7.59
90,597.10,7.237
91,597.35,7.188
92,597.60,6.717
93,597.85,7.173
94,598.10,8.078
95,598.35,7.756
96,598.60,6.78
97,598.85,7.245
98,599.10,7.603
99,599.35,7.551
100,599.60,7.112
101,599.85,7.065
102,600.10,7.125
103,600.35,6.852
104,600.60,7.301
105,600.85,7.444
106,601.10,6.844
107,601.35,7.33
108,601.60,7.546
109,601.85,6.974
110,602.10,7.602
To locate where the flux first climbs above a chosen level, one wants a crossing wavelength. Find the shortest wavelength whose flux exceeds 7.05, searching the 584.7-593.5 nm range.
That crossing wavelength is 587.60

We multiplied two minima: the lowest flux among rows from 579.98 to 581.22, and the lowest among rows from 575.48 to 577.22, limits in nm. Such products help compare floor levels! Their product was 42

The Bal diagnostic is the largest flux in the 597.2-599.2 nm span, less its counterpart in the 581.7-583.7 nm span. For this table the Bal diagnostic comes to 1.2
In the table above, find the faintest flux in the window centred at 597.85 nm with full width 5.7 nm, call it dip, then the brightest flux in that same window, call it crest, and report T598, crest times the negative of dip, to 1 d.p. -48.4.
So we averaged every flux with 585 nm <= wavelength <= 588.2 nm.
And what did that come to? 6.81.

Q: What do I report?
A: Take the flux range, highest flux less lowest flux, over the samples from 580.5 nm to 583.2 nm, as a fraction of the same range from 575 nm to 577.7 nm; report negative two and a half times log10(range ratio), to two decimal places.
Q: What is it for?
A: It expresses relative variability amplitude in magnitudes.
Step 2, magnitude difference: 0.62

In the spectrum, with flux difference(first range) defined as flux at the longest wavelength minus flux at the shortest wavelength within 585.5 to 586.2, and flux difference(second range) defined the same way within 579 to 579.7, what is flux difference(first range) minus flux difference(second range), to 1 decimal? -1.0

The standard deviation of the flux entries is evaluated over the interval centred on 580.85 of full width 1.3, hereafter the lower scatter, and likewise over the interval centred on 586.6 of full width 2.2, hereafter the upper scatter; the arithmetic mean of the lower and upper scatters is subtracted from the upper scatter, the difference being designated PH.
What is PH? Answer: 0.16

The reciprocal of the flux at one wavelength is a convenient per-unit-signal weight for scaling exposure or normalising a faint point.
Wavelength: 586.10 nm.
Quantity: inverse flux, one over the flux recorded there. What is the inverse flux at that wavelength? 0.160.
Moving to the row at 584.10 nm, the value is 0.182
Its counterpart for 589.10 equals 0.144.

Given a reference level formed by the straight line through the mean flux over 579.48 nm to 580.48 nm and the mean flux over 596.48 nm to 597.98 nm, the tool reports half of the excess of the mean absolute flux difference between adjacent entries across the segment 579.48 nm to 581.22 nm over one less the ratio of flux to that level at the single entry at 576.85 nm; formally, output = 0.17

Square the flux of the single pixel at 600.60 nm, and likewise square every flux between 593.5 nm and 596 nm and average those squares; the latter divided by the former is 0.87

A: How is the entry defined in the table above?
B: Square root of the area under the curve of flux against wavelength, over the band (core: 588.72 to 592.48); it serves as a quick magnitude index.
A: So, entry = 5.13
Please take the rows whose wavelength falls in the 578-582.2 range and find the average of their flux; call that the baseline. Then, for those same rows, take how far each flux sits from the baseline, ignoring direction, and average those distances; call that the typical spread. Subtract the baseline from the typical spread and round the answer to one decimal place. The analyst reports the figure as -6.5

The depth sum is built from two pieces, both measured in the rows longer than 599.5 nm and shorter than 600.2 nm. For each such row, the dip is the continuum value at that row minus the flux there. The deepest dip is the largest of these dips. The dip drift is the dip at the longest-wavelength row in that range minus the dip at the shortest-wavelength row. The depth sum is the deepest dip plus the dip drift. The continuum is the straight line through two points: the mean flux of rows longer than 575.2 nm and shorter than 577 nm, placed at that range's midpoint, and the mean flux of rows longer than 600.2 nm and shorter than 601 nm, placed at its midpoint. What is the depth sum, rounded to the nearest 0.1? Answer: 0.1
